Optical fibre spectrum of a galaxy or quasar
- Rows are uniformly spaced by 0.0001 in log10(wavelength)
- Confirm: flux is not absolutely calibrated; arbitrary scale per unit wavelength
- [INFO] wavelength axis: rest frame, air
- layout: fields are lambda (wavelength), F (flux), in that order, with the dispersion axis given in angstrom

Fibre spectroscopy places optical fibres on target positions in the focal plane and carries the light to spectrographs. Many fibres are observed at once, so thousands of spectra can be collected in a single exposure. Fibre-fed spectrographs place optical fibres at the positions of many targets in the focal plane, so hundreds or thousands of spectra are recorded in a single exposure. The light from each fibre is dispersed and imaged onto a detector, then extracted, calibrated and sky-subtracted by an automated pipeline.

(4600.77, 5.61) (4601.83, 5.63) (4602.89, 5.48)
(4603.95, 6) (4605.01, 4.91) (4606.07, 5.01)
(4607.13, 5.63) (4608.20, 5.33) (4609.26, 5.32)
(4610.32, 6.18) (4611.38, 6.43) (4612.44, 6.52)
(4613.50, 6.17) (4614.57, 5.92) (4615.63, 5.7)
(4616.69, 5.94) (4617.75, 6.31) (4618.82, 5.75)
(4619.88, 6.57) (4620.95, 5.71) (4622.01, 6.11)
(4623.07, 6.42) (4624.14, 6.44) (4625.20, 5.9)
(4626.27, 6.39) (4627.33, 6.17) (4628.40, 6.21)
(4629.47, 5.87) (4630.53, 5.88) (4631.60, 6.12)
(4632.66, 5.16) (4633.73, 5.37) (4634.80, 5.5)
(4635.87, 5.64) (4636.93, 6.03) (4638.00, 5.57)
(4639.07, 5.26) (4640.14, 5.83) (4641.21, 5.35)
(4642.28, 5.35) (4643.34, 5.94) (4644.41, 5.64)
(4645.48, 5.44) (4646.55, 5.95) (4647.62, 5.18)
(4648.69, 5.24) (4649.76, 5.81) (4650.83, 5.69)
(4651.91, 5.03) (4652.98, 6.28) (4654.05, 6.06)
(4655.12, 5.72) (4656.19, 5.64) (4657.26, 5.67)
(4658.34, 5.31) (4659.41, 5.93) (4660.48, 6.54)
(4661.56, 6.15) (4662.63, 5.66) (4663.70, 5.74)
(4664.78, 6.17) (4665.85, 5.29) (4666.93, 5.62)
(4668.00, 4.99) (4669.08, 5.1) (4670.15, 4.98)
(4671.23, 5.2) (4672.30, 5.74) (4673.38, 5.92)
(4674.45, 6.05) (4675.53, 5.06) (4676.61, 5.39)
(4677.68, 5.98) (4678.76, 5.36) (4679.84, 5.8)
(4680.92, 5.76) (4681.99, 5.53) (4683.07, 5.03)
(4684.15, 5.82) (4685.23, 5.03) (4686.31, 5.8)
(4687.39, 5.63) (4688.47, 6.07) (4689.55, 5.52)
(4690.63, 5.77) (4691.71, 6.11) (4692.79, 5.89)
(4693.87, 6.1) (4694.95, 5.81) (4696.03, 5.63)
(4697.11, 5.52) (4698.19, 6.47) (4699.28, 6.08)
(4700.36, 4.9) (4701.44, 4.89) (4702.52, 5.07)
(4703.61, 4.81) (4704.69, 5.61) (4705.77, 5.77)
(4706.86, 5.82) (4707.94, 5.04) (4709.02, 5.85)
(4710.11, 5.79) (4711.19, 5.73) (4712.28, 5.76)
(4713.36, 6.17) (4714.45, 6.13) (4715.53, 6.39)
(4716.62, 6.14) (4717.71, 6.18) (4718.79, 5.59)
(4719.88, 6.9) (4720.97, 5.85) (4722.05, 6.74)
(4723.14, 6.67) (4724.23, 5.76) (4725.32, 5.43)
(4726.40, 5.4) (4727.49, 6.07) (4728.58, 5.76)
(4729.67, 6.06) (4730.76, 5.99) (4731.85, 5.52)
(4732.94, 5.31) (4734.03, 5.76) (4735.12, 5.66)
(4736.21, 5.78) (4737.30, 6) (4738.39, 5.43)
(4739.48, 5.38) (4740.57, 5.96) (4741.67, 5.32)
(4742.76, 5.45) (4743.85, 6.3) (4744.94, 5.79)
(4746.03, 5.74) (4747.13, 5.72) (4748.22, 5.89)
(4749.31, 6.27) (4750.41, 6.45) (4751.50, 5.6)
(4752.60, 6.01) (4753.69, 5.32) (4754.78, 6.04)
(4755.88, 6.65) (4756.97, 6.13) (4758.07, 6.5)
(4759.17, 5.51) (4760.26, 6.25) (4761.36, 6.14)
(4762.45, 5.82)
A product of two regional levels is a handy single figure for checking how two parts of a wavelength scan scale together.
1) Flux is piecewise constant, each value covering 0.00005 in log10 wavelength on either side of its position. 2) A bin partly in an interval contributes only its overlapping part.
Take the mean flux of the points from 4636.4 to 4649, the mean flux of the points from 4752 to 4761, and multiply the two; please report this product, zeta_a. 33.7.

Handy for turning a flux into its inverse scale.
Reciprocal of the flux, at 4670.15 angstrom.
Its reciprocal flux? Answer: 0.201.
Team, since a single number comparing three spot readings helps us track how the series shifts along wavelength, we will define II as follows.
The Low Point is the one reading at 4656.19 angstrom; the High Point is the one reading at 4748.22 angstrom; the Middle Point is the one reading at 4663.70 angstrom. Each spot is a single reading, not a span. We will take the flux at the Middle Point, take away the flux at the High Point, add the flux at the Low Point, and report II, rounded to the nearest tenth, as 5.5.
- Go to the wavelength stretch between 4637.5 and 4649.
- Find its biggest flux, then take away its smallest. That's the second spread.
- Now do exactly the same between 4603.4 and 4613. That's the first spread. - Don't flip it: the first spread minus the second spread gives 0.8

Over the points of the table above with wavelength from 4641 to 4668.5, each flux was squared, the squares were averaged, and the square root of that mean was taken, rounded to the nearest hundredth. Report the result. 5.68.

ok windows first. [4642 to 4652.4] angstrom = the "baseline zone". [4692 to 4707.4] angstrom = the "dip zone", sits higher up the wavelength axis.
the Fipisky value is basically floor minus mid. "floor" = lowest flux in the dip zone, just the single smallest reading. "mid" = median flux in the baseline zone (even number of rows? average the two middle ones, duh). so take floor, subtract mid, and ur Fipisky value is -0.73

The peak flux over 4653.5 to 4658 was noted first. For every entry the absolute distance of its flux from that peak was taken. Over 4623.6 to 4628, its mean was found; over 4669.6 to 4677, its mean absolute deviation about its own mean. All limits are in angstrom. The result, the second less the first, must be 0.12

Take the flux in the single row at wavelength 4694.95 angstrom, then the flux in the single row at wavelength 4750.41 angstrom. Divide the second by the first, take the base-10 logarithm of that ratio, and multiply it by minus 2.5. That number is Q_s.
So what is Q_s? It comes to -0.11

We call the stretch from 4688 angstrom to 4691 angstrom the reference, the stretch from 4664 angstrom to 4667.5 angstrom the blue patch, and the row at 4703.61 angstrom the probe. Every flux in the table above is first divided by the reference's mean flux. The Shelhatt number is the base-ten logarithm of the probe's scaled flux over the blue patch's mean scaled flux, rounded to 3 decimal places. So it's -0.073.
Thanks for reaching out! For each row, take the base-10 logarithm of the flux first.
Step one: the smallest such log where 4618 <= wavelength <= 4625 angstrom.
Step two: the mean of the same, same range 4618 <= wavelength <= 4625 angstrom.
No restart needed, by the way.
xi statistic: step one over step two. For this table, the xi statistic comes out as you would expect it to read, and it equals 0.959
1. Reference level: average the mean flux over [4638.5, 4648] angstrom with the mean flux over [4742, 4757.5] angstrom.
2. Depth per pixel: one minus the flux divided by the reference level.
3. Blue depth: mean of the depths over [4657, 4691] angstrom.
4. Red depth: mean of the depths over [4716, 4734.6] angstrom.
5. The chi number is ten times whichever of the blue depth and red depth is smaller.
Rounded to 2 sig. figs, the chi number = -0.34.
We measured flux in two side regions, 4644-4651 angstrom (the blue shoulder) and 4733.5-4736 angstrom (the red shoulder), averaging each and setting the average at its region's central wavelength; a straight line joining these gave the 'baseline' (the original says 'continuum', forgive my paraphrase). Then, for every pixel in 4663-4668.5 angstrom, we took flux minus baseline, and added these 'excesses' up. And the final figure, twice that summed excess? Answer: 0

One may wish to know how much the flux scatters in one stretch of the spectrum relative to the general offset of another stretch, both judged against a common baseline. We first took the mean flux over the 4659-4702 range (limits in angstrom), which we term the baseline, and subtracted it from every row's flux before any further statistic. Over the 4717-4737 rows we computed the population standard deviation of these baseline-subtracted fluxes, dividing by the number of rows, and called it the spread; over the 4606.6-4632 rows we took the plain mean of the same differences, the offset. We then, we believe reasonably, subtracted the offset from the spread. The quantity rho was 0.06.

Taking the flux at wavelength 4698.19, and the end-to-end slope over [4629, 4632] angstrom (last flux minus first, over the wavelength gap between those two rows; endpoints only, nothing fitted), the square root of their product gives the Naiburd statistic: 0.87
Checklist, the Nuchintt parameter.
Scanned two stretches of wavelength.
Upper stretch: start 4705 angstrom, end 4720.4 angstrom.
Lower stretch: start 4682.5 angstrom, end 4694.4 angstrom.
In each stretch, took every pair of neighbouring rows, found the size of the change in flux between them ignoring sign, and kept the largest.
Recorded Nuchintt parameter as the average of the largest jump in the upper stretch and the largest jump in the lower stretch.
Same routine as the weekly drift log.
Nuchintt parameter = 1.05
